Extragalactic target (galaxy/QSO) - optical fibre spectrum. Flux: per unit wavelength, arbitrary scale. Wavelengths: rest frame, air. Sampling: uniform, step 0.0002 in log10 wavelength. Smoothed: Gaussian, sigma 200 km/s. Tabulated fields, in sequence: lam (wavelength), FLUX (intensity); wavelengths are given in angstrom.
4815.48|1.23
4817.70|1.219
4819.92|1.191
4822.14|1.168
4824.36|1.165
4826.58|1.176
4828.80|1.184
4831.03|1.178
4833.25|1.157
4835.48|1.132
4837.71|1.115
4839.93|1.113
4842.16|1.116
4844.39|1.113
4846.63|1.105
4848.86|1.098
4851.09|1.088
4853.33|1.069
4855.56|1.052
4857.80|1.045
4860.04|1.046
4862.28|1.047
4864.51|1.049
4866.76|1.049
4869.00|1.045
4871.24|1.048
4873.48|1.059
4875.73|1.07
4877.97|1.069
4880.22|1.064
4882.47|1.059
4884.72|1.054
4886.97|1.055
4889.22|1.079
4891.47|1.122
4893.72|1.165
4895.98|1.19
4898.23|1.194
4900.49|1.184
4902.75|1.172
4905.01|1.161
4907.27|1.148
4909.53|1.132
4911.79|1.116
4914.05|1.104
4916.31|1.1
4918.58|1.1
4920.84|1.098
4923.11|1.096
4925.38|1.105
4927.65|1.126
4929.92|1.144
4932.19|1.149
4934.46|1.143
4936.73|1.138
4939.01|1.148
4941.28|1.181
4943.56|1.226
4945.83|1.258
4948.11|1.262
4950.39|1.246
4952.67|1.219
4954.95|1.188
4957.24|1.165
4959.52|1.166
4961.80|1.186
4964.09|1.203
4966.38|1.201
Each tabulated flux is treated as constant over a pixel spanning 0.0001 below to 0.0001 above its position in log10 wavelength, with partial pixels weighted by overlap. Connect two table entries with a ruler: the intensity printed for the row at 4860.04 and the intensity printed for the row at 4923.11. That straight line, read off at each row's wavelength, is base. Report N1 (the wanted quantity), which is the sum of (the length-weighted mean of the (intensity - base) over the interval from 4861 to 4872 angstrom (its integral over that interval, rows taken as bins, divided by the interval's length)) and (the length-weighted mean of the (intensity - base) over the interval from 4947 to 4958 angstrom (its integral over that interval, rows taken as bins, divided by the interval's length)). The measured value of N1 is 0.09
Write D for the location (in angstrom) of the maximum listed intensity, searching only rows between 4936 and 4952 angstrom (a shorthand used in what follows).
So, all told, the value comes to 4948.11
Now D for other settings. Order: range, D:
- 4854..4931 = 4898.23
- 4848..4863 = 4848.86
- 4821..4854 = 4828.80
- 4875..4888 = 4875.73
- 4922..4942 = 4941.28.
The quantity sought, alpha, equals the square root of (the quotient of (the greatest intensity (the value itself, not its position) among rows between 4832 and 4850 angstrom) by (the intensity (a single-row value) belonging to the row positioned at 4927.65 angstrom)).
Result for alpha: 1.01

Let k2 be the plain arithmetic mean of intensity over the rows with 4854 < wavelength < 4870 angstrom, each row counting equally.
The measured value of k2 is 1.05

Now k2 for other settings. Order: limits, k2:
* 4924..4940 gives 1.14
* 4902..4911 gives 1.15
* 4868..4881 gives 1.06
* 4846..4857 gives 1.08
